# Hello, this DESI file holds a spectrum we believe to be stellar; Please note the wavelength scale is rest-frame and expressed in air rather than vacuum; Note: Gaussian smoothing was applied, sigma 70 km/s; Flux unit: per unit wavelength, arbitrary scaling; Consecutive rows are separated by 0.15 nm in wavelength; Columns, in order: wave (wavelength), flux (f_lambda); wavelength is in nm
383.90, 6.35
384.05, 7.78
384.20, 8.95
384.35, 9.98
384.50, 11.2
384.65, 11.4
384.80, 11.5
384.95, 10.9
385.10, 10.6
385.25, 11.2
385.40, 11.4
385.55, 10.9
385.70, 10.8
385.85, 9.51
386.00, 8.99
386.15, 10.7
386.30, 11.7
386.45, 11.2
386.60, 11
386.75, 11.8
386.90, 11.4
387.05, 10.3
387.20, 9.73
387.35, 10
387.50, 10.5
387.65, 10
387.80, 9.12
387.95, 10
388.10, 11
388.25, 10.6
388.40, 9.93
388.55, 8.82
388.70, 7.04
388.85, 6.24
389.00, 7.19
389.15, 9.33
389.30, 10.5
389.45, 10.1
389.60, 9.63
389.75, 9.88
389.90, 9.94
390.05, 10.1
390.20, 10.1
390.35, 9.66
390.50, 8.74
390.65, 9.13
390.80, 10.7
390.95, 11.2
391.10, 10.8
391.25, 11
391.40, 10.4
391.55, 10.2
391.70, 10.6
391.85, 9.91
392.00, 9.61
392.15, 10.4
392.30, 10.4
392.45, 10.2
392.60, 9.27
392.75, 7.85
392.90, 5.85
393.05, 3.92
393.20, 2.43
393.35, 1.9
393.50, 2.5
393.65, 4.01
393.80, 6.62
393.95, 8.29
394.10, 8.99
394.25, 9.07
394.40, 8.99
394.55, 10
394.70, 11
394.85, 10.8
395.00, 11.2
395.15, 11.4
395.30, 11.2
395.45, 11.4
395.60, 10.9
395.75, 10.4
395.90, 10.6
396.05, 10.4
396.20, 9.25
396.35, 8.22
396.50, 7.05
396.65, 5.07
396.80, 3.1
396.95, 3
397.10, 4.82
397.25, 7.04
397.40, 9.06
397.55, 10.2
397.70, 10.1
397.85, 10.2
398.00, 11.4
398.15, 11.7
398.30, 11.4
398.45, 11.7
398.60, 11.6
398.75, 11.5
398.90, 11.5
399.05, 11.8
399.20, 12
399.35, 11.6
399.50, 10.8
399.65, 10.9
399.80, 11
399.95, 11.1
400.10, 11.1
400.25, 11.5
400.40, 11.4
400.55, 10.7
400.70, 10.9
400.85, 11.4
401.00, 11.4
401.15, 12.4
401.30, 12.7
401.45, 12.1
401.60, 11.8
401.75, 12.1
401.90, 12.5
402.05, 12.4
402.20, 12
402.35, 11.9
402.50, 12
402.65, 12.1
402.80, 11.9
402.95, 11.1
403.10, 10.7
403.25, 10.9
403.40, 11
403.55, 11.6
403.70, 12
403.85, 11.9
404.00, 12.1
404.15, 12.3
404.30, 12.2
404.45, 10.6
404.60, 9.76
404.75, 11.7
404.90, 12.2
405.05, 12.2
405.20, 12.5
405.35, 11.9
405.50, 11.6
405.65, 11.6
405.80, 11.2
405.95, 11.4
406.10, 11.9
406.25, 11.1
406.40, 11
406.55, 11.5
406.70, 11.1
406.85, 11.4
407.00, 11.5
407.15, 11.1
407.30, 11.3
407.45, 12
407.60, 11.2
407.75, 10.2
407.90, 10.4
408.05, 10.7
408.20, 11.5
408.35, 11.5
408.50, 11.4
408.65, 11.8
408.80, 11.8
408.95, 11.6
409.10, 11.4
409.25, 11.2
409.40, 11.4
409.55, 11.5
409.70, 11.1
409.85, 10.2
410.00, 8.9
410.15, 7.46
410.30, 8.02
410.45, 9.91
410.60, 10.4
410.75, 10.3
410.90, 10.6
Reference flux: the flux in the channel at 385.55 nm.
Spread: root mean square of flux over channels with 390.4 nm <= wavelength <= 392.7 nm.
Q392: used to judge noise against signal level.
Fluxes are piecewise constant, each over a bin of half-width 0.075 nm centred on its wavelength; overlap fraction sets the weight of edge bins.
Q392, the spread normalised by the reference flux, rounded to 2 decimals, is 0.94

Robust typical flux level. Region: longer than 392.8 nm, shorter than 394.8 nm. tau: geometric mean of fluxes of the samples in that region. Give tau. 5.5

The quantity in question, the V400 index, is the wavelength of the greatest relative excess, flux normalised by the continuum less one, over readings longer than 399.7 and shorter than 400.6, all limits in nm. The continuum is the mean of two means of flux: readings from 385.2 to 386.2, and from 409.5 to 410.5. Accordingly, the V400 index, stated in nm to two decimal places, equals 400.25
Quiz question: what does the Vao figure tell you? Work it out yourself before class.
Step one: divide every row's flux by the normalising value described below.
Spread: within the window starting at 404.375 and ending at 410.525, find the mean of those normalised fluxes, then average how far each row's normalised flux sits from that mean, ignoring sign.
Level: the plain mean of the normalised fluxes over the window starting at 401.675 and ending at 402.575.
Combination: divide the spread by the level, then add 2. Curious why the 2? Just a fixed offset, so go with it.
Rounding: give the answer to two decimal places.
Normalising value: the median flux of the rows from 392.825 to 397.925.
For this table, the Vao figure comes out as 2.06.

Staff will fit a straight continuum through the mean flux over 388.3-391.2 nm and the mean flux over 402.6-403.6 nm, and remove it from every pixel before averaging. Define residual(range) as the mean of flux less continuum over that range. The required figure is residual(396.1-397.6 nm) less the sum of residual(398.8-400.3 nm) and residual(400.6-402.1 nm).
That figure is -5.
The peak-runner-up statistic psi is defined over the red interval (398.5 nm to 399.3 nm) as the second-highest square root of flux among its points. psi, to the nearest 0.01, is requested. 3.44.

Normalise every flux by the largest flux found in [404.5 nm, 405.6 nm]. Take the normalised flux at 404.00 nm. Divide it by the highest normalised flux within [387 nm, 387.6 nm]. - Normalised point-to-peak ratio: 1.15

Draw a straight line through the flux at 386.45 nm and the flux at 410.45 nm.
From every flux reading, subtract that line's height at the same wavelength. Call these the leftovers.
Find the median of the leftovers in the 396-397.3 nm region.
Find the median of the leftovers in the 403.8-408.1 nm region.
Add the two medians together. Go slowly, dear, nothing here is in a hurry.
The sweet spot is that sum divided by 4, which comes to -0.6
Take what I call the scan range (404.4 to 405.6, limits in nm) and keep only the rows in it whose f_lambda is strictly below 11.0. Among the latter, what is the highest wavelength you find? 404.60 nm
